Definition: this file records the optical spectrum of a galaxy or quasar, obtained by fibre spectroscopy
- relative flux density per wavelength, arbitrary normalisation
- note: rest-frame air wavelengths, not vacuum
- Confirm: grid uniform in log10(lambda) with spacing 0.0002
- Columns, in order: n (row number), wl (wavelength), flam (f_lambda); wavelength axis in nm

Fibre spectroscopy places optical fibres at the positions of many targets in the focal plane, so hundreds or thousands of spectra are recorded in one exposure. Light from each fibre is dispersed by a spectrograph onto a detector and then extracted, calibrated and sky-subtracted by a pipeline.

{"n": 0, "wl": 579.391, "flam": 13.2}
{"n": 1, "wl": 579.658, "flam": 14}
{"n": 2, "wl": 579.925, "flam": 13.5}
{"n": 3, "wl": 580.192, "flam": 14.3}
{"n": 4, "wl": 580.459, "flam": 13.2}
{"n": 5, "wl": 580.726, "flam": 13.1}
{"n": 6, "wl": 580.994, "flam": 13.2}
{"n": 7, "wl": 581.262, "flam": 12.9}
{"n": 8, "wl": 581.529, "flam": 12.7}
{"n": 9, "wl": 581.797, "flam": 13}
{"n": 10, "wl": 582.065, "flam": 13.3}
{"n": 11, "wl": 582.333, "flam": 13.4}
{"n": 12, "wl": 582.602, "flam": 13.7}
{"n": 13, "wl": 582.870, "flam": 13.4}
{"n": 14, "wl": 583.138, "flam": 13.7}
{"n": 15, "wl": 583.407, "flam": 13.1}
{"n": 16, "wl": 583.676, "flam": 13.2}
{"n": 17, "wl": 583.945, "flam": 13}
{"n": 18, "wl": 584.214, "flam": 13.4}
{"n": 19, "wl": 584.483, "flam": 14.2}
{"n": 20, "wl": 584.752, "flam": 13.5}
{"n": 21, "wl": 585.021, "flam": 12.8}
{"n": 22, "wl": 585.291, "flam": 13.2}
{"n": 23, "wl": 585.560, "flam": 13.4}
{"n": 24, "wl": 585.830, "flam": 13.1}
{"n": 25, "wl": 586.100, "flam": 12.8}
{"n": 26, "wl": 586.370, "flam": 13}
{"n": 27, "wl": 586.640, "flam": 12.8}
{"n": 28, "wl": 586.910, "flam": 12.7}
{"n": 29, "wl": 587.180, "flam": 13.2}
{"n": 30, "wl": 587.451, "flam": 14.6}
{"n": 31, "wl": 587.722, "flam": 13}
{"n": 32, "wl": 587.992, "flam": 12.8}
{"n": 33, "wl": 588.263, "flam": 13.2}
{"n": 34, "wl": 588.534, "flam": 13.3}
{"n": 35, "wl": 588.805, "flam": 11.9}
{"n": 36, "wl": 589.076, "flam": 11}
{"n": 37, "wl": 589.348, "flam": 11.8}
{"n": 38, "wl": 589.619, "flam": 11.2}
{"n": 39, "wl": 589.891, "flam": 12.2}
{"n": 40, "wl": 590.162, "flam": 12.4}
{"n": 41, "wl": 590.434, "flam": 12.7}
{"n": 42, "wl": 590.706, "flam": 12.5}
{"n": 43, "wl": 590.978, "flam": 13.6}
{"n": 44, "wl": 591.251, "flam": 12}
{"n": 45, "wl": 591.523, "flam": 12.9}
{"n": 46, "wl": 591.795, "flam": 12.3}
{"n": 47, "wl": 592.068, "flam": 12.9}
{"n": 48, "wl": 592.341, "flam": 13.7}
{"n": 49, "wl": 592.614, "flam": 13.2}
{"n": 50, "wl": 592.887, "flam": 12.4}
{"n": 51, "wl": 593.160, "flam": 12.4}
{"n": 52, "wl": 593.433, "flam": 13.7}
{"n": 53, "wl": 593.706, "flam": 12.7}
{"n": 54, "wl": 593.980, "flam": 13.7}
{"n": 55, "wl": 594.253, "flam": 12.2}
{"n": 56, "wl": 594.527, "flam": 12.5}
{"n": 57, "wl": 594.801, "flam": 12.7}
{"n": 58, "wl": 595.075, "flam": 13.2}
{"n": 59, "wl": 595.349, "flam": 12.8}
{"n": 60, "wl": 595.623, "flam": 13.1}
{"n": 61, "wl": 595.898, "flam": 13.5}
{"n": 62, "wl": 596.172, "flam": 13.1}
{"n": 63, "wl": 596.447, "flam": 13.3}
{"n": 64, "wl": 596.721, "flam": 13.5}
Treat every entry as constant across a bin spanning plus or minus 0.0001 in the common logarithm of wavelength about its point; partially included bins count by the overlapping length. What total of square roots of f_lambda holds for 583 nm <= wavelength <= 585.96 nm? 40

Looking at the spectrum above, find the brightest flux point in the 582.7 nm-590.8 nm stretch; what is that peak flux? 14.6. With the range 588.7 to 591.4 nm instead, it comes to 13.6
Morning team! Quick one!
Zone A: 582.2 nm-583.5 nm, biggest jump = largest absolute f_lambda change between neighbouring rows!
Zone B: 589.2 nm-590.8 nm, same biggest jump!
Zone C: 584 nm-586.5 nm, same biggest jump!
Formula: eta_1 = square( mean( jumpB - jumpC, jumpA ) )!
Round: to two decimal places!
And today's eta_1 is 0.16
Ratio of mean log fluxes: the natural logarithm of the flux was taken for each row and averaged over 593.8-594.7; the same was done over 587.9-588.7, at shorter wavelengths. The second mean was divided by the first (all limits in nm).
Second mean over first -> 1.01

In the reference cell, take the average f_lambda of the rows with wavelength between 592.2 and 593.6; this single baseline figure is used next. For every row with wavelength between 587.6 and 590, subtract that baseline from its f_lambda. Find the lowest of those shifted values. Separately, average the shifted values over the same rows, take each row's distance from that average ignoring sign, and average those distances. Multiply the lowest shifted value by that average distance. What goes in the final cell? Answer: -1.49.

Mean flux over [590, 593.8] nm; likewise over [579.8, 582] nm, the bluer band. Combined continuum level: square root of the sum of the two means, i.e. 5.10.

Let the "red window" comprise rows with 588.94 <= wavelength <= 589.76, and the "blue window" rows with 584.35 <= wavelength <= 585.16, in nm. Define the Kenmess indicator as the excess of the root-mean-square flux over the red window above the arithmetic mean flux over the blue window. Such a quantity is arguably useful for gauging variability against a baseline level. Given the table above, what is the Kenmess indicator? -2.2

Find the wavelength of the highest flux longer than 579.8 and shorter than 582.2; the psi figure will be 580.192 nm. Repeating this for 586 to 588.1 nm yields 587.451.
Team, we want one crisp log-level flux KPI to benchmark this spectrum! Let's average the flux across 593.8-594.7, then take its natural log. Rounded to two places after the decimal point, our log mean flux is 2.55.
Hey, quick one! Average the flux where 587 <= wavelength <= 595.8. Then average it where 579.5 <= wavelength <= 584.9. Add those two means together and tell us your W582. 26.1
